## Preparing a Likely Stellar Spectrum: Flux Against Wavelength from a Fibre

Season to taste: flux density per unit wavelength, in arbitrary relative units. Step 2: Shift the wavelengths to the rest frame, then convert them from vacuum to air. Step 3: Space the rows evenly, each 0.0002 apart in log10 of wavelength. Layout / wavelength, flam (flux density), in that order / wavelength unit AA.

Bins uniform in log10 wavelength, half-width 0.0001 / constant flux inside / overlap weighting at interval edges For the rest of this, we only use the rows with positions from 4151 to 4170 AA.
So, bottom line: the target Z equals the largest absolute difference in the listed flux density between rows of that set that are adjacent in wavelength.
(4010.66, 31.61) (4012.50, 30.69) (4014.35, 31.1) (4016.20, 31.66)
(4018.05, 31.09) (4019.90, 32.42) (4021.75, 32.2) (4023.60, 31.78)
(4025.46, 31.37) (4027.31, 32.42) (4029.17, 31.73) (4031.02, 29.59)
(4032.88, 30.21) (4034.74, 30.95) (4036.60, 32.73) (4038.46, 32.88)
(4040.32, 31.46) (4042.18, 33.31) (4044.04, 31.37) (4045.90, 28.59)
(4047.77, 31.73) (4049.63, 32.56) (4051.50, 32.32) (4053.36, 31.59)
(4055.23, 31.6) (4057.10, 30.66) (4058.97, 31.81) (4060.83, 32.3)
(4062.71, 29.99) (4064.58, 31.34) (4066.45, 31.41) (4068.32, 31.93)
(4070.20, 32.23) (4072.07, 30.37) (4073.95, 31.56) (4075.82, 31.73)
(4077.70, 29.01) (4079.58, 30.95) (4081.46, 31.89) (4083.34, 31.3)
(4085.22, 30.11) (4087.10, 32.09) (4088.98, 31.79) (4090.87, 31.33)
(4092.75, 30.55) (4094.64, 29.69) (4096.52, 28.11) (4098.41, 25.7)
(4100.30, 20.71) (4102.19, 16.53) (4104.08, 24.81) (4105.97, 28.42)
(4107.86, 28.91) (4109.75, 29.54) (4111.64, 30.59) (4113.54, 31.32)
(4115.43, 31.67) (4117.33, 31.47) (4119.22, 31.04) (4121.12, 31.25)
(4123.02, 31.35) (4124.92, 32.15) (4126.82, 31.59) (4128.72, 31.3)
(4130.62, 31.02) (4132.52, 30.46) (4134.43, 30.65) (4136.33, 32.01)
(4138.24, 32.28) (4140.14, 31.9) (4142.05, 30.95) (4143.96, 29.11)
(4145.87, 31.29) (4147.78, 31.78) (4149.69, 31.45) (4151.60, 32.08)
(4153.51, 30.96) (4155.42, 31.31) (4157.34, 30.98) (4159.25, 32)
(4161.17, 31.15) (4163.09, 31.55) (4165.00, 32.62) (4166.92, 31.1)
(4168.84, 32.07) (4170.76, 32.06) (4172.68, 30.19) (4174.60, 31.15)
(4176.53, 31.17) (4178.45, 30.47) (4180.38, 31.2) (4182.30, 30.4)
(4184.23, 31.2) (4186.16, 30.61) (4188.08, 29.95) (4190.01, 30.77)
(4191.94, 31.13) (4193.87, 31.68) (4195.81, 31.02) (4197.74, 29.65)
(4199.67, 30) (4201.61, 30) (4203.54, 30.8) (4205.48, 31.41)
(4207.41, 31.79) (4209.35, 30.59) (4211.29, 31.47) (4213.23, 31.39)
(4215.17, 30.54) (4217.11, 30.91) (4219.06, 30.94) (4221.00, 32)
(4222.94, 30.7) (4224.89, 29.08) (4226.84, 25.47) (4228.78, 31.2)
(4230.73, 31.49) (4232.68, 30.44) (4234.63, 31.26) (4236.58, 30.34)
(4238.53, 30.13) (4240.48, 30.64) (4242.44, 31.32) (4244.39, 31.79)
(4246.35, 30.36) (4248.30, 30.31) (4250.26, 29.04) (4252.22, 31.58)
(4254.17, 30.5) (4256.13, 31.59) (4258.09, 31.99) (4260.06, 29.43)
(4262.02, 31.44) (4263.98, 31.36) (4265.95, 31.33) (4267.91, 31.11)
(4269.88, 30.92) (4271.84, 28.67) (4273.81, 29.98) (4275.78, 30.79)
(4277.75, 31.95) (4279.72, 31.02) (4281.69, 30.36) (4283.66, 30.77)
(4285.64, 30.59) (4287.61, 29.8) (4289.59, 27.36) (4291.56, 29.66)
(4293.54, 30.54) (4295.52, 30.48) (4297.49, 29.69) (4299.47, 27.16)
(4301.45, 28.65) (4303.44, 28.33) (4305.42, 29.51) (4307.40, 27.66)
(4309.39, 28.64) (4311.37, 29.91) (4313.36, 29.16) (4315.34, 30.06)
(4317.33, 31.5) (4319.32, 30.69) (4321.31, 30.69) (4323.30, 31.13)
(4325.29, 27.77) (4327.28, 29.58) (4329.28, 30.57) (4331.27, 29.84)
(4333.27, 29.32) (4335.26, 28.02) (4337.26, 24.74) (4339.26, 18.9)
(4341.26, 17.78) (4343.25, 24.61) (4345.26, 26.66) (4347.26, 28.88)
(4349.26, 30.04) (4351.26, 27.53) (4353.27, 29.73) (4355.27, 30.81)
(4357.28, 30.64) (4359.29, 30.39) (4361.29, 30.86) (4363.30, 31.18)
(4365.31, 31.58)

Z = 1.5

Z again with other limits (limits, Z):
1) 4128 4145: 1.8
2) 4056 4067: 2.3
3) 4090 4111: 8.3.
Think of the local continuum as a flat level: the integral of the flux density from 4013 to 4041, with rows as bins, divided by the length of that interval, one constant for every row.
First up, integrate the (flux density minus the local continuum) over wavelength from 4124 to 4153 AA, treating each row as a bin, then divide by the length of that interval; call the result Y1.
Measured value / -0.2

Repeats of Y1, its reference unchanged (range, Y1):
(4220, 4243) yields -1.2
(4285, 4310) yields -2.5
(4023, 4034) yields -0.4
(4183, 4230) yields -1.0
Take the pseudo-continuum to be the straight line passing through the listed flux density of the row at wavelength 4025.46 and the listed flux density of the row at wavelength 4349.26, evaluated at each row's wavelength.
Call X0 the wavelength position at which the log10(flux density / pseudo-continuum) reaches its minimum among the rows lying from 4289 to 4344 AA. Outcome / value 4341.26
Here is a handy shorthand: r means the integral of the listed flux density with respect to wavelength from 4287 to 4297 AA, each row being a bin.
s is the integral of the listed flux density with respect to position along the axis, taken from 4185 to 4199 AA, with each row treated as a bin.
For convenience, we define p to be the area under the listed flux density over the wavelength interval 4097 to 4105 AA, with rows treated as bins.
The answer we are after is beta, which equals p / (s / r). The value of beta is 123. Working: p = 178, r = 296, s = 430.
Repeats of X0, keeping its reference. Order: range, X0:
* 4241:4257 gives 4250.26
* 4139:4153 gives 4143.96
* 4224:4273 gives 4226.84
